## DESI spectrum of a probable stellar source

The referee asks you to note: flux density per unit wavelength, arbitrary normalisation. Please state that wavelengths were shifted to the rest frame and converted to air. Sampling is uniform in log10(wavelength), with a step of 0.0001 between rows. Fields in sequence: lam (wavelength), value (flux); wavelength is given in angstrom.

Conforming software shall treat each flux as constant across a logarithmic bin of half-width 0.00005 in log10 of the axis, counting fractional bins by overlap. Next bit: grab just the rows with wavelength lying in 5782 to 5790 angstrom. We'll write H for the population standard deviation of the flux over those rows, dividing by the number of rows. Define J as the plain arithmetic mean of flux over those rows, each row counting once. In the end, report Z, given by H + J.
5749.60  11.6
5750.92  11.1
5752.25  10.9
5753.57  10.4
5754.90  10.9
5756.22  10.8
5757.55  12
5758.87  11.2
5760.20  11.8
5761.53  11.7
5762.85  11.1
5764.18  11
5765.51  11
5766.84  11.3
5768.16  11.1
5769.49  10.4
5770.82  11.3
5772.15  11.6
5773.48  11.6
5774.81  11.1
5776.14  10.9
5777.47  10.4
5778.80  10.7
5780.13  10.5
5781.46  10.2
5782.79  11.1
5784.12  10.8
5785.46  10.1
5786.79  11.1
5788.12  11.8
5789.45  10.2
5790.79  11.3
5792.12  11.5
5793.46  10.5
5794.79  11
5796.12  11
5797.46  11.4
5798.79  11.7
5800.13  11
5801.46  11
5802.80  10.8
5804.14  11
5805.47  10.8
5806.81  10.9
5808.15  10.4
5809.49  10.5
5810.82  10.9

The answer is 11.4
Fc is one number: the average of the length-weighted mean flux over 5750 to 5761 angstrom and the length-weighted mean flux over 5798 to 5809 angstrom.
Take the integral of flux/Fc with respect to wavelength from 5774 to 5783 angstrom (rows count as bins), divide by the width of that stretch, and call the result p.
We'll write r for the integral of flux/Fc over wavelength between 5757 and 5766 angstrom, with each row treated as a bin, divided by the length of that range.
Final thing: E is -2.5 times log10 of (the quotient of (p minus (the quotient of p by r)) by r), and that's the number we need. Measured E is 3.8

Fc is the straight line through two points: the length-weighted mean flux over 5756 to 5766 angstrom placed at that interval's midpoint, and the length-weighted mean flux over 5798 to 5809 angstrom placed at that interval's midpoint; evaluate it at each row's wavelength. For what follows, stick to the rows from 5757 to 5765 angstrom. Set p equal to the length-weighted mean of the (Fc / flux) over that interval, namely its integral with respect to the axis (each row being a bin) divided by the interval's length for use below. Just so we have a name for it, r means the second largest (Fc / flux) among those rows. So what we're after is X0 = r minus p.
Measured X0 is 0.029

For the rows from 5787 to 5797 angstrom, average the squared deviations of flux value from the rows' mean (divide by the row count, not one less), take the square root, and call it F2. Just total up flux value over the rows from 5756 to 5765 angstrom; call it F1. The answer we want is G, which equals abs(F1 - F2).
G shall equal 79.1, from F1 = 79.6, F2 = 0.52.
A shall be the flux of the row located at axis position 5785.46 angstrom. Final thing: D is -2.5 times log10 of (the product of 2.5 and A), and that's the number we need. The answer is -3.51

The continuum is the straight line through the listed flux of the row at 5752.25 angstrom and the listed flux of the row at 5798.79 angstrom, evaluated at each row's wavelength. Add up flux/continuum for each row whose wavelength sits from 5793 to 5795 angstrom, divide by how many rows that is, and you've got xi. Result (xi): 0.93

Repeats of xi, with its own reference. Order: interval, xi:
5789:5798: 0.95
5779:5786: 0.92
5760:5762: 1.06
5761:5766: 1.01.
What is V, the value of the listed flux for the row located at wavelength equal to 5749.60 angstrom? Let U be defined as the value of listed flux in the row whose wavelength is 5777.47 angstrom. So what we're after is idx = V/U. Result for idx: 1.12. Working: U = 10.4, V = 11.6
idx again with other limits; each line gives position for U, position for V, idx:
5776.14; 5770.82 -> 1.04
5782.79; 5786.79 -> 1.00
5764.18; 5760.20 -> 1.07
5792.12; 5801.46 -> 0.96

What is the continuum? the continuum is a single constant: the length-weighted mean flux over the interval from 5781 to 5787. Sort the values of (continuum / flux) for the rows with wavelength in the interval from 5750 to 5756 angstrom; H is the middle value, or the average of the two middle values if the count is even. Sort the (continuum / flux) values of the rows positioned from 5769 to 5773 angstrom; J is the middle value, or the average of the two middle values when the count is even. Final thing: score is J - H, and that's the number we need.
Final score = -0.03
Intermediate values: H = 0.98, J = 0.94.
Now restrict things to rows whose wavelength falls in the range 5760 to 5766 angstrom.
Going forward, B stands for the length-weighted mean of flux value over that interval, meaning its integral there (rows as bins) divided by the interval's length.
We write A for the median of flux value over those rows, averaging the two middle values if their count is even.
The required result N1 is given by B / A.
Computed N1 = 1.02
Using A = 11.1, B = 11.3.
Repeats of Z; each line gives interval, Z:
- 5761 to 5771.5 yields 11.5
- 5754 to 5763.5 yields 11.8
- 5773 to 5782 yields 11.2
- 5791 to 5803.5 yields 11.4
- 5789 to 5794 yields 11.4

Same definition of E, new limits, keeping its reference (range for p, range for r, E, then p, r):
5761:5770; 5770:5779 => 6.1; 1.00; 1.004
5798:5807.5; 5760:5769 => 4.4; 1.00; 1.018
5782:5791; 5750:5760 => 6.0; 0.98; 1.004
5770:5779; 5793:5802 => 5.6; 1.00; 1.006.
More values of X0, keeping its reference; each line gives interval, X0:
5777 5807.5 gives 0.079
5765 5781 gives 0.052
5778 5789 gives 0.057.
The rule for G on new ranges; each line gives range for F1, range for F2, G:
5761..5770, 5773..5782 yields 77.2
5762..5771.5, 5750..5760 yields 76.7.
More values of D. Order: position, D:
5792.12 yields -3.65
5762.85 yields -3.61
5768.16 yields -3.61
